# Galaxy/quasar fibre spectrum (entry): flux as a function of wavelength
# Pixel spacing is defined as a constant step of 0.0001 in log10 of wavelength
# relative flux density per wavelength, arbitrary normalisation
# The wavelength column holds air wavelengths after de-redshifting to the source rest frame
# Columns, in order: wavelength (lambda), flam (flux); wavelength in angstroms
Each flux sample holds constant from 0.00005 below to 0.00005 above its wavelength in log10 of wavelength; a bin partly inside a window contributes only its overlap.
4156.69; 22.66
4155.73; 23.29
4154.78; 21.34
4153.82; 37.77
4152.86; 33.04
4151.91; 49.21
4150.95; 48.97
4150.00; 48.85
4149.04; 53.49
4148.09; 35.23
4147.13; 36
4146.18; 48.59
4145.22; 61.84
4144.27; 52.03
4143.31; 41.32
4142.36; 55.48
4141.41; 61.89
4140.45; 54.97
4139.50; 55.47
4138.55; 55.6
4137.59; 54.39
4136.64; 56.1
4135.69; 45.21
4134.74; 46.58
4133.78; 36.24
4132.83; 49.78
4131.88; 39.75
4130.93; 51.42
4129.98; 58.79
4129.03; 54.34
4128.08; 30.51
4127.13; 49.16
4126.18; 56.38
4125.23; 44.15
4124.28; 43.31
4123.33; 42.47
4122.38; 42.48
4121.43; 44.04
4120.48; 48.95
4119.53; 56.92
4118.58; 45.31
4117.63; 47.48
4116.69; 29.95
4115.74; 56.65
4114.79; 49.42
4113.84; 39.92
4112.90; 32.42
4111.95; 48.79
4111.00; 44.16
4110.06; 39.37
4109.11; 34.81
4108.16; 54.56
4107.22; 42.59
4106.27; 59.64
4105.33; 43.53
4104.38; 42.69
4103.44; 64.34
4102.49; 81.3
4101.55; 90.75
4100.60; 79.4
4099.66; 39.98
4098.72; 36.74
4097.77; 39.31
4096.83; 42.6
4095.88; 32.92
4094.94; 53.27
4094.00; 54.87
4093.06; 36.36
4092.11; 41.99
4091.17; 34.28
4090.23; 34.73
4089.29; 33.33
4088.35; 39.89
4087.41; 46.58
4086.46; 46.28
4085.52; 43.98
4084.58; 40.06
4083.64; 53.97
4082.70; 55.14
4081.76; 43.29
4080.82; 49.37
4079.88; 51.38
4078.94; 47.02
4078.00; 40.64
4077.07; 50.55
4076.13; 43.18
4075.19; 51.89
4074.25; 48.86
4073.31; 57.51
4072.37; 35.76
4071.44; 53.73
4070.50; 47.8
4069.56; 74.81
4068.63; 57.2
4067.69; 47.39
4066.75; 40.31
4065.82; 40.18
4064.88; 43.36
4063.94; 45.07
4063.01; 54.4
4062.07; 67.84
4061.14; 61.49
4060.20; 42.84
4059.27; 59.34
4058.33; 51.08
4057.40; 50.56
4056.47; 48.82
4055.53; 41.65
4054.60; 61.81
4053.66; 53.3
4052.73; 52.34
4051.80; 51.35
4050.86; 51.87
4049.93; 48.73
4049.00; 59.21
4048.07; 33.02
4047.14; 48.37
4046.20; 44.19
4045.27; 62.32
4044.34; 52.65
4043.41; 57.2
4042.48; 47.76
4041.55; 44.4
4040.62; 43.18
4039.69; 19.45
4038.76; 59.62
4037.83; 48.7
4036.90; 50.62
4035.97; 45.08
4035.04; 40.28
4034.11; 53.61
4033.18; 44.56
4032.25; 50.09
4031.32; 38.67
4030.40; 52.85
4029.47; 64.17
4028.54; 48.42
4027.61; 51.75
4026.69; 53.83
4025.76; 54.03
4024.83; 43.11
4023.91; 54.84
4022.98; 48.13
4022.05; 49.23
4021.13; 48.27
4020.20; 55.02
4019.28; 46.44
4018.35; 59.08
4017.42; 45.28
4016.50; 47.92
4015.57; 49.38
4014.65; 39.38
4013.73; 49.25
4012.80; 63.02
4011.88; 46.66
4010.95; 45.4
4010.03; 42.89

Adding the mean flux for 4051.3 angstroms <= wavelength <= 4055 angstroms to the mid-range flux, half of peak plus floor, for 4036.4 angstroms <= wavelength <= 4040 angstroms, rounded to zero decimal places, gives 94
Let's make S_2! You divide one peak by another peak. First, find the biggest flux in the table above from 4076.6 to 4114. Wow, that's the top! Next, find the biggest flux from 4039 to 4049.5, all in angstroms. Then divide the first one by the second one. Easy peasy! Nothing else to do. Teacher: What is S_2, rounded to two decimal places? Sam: 1.46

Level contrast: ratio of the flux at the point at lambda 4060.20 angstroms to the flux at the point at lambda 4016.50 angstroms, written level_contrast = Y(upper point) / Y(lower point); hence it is 0.89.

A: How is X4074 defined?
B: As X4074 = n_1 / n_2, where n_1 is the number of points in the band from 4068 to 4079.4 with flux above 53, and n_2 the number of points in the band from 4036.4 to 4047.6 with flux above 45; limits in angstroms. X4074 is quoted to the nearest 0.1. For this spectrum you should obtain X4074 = 0.5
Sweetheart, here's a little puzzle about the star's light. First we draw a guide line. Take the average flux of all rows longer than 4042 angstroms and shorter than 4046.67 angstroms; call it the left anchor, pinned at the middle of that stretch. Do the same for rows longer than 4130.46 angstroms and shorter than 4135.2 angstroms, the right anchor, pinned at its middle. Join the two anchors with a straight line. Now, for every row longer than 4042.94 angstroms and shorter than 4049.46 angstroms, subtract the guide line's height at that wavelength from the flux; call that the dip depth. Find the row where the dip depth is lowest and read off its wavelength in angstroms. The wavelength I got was 4048.07 angstroms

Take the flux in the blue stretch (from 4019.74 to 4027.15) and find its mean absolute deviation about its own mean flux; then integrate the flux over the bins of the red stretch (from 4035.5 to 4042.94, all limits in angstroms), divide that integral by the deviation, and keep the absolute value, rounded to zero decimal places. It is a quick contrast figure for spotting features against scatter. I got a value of 92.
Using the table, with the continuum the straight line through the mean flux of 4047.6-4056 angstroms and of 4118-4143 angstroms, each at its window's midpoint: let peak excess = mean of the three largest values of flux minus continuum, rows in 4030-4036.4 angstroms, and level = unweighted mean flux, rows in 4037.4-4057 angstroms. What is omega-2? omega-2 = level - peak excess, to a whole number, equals 48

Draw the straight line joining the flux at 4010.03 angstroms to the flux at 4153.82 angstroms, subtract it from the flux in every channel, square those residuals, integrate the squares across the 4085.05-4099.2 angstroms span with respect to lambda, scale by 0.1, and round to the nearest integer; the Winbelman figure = 65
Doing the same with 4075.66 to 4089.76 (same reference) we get 85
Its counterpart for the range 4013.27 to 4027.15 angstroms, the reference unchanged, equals 103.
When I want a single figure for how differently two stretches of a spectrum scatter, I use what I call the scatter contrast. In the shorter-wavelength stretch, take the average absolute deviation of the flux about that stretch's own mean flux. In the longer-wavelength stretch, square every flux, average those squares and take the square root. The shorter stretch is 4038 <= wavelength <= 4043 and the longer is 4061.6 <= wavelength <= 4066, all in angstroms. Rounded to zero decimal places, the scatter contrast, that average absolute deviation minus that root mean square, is -42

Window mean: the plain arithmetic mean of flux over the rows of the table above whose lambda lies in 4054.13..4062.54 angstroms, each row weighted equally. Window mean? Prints 54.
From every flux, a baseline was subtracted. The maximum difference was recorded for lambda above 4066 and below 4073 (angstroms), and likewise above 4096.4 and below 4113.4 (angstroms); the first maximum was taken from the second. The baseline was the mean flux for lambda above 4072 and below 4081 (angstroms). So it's 16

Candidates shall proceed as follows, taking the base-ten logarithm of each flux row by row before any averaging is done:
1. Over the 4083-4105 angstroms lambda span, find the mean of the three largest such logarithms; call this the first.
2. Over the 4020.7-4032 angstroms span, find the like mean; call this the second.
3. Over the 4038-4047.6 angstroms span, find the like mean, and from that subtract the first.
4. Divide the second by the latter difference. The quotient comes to -12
